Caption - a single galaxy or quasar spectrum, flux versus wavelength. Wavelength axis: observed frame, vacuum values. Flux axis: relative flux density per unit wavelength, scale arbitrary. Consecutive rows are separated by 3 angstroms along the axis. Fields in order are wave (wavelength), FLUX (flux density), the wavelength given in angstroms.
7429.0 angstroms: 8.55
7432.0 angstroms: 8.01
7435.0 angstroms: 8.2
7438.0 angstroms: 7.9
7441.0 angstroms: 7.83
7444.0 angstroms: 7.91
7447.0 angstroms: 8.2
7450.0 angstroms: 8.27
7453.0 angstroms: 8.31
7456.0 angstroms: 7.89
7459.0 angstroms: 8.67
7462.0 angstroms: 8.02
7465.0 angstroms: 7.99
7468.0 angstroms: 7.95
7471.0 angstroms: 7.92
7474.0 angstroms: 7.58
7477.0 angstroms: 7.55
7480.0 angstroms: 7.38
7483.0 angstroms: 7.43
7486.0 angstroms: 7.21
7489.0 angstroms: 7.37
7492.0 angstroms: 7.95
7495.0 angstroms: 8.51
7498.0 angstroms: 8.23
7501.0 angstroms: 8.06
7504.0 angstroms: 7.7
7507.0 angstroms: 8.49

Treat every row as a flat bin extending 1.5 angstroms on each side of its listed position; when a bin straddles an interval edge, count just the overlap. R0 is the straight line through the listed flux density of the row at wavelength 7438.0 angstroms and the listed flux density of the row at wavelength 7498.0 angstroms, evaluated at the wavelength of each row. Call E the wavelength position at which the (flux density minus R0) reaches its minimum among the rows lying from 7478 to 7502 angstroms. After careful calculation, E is 7486.0 angstroms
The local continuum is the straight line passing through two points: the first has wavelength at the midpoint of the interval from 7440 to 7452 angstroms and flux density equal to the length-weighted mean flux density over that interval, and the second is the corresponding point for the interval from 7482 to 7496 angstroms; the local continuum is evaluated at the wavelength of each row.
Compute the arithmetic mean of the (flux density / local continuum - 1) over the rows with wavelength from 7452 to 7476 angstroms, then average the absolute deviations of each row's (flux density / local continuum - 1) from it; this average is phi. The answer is 0.024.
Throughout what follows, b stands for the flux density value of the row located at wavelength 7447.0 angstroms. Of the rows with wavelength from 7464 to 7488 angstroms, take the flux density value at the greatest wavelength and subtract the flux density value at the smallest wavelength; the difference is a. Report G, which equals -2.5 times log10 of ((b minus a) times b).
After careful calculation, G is -4.67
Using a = -0.8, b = 8.2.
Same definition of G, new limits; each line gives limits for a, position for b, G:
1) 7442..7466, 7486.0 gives -4.28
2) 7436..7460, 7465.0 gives -4.40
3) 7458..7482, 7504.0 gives -4.60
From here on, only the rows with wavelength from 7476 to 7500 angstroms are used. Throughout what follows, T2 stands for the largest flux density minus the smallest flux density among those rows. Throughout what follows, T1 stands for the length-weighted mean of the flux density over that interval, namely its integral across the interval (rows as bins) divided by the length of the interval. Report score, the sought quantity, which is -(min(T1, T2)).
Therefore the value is -1.30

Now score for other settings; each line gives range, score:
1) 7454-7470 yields -0.78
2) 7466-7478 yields -0.40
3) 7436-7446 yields -0.08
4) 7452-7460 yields -0.78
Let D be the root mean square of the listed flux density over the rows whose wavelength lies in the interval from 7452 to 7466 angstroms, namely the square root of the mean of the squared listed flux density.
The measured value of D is 8.18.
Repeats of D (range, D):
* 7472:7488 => 7.43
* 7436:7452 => 8.02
